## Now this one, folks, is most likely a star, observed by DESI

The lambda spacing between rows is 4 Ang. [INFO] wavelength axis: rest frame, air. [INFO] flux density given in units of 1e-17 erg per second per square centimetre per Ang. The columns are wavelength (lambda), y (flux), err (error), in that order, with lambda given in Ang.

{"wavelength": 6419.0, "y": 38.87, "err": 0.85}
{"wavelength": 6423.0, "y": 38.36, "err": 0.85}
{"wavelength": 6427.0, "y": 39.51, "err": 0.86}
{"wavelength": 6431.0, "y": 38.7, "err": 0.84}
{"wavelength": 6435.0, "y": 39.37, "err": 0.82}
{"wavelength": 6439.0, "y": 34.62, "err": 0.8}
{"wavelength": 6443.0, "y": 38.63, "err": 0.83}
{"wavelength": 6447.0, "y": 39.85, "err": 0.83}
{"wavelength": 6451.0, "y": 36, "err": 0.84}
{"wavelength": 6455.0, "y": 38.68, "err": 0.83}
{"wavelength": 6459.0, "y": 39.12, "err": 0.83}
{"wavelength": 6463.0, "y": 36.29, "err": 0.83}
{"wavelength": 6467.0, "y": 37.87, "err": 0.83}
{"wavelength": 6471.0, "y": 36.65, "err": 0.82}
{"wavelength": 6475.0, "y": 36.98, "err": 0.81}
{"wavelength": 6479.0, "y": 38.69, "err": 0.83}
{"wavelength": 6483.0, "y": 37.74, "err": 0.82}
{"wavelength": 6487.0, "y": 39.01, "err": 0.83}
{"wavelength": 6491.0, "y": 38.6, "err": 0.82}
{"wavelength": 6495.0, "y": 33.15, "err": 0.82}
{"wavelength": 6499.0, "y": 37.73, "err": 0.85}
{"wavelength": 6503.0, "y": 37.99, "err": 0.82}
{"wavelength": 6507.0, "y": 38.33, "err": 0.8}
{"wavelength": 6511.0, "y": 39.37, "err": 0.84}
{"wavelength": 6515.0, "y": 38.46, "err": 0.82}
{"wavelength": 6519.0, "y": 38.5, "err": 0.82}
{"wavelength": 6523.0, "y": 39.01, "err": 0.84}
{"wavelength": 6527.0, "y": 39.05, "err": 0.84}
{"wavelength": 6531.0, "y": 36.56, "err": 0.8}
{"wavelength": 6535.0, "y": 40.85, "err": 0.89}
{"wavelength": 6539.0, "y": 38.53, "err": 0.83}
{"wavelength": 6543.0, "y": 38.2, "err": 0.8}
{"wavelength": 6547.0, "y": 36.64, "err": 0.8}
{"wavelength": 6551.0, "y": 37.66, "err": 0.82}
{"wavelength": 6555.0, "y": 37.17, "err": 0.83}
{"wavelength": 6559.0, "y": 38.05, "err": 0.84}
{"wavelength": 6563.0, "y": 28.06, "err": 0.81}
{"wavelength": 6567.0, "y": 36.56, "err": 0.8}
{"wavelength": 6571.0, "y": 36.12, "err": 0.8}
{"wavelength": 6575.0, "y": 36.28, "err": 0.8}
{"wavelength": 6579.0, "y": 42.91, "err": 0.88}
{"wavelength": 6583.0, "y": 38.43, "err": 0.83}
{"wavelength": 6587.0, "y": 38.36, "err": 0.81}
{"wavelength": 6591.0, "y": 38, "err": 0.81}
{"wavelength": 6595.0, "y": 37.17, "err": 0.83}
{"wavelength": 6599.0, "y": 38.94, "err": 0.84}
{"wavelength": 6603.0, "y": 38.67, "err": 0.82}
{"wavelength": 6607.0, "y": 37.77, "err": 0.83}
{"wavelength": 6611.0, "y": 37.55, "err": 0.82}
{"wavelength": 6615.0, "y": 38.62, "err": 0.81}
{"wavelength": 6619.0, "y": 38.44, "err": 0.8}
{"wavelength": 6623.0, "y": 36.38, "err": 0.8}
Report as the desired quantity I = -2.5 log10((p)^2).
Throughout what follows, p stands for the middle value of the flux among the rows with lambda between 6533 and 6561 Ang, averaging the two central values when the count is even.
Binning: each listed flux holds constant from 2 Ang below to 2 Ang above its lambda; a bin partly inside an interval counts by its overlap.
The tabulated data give -7.902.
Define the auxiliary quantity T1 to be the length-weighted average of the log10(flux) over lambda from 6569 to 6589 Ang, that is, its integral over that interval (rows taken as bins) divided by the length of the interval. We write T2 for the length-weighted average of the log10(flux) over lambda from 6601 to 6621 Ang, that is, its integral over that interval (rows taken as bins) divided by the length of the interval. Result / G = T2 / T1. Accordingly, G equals 1.00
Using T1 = 1.58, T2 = 1.58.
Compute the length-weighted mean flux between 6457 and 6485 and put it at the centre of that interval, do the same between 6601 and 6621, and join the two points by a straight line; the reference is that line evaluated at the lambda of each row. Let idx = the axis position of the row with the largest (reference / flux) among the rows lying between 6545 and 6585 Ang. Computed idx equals 6563.0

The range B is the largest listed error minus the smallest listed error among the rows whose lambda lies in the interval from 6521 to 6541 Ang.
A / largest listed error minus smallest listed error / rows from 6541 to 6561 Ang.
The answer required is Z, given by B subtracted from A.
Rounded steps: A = 0.040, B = 0.09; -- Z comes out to -0.05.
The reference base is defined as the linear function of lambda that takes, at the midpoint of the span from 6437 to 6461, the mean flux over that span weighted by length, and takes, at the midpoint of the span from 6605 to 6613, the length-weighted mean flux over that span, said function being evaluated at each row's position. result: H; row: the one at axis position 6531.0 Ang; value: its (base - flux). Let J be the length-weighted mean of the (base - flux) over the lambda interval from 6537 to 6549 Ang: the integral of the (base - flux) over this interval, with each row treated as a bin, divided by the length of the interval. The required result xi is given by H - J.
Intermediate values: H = 1.2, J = -0.1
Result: 1.2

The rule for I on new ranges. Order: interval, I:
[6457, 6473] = -7.856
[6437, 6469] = -7.913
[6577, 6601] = -7.921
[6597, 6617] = -7.934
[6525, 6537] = -7.958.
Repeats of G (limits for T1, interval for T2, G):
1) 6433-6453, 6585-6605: 1.00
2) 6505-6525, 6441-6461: 1.00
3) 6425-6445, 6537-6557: 1.00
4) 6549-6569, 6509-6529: 1.03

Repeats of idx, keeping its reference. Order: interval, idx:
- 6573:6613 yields 6575.0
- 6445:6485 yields 6451.0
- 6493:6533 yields 6495.0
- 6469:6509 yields 6495.0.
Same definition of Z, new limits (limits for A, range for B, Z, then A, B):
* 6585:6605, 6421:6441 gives -0.03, 0.030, 0.06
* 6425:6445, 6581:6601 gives 0.03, 0.060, 0.03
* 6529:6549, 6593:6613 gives 0.07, 0.090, 0.02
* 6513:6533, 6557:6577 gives 0.00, 0.040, 0.04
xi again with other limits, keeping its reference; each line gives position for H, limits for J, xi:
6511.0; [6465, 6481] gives -1.9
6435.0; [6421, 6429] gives -0.4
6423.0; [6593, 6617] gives -0.1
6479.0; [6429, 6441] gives -1.2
